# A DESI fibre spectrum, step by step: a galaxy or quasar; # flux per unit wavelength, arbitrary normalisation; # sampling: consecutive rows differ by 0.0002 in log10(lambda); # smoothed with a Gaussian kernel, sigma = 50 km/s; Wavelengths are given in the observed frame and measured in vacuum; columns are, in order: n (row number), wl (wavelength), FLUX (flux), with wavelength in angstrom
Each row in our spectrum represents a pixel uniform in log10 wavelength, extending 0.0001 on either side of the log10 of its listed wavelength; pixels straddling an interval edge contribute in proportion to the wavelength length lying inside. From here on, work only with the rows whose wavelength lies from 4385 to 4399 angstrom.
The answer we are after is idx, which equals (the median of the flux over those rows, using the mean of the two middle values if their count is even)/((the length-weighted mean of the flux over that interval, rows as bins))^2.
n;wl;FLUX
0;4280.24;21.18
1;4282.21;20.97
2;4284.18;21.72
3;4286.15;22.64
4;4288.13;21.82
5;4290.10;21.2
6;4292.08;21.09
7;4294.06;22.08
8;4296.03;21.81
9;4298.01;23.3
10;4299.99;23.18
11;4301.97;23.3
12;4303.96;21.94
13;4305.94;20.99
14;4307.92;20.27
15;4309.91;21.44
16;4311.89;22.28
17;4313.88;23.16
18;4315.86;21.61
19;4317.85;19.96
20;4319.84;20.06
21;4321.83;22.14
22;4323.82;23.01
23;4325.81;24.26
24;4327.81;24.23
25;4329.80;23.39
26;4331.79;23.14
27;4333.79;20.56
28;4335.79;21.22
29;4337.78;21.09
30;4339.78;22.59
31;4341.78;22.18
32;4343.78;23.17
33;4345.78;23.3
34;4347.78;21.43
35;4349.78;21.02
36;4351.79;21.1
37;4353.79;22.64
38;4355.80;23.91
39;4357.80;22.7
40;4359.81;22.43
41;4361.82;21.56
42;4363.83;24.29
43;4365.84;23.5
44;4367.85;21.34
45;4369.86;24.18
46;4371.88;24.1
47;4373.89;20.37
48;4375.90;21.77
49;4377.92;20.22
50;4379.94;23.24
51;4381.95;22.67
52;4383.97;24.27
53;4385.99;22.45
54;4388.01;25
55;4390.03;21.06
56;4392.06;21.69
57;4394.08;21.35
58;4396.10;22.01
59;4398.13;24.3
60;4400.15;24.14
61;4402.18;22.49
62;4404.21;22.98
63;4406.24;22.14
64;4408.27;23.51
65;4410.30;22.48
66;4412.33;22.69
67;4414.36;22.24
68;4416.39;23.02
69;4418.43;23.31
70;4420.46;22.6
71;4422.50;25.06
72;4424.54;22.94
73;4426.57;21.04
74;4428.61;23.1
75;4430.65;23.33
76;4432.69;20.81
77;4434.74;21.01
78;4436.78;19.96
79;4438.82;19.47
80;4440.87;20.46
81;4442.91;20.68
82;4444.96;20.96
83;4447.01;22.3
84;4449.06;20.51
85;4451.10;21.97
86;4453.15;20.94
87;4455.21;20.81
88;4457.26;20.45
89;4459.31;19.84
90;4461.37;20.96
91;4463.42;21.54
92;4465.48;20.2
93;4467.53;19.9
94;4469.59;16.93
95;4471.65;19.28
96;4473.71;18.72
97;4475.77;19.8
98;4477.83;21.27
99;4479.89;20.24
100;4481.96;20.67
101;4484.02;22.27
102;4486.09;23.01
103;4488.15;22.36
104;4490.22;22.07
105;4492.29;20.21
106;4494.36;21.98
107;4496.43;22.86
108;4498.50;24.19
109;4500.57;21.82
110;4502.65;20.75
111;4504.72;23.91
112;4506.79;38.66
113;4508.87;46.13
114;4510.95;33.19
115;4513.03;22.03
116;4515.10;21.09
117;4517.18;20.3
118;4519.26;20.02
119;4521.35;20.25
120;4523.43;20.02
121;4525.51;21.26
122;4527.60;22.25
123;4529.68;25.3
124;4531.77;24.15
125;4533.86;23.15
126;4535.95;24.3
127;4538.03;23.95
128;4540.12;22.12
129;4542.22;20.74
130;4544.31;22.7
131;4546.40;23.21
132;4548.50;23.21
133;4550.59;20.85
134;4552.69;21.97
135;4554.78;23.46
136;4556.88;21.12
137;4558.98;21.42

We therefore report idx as 0.0434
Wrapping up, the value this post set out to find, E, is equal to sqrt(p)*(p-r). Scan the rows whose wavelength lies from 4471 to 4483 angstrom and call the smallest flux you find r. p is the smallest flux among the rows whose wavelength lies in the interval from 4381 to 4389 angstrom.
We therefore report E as 17.7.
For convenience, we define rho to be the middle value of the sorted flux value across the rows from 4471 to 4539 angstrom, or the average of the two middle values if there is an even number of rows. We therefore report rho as 22.0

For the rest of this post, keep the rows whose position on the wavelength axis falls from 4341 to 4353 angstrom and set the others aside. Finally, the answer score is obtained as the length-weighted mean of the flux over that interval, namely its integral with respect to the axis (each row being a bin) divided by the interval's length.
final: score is 22.05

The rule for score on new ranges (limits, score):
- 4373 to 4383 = 21.69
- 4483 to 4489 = 22.56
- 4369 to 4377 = 22.54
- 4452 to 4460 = 20.55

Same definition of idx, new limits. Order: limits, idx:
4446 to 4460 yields 0.0472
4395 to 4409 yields 0.0432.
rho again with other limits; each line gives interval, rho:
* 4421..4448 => 21.0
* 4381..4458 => 22.3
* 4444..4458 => 20.9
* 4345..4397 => 22.4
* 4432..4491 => 20.7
